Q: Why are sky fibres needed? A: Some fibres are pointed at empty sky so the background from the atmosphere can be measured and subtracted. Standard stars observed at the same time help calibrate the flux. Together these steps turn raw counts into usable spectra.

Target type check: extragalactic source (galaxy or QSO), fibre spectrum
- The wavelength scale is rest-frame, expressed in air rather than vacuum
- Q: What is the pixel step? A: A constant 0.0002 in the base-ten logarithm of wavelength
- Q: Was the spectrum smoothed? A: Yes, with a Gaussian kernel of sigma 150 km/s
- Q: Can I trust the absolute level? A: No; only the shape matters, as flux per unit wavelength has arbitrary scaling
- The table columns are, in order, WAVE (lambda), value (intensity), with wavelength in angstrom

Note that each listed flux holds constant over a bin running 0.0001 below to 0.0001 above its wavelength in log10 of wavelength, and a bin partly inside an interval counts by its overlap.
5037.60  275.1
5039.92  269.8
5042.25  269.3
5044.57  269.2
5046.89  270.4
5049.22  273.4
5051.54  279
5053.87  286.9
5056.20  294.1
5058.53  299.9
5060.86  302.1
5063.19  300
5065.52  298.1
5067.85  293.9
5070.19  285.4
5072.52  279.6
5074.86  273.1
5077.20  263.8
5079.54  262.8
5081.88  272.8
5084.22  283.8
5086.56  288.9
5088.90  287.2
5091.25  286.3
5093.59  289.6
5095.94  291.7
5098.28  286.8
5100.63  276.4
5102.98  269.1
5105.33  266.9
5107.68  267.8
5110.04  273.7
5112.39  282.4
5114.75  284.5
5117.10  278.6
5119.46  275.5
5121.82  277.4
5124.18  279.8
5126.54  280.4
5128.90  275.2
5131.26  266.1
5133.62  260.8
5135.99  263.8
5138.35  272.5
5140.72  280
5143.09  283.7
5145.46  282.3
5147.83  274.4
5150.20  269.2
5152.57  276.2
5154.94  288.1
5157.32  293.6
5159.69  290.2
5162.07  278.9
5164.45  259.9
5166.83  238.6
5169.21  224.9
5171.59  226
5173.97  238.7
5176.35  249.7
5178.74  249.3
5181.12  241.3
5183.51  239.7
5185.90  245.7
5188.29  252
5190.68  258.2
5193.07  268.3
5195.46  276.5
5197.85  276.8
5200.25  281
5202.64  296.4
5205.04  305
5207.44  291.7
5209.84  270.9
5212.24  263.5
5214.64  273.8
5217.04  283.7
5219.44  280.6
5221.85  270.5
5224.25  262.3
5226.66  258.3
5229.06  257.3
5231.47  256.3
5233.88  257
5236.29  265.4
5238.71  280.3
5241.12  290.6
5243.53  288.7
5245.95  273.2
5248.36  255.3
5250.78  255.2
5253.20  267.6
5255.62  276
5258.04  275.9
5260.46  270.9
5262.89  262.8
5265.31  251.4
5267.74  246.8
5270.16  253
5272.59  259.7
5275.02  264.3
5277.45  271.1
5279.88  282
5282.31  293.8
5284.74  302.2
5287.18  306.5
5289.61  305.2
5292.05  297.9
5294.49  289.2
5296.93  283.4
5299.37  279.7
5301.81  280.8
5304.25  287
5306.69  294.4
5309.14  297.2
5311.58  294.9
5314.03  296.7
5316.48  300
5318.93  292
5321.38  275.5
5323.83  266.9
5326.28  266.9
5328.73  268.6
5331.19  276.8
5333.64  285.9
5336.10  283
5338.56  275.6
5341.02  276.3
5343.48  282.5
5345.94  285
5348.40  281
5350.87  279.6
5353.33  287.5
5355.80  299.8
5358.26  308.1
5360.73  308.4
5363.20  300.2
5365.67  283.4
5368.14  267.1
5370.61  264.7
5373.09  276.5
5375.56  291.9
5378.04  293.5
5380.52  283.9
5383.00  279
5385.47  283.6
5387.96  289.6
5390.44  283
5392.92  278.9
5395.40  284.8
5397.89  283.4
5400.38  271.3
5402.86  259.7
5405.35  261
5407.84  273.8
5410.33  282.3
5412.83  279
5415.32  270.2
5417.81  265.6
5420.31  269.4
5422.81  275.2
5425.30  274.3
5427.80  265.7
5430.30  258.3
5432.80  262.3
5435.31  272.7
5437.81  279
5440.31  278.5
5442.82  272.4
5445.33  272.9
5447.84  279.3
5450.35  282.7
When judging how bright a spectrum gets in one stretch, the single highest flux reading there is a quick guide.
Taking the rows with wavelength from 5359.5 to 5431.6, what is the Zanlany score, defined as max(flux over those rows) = 308.4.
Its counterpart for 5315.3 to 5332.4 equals 300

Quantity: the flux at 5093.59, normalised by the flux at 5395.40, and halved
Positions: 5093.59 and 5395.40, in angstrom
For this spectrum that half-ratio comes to 0.508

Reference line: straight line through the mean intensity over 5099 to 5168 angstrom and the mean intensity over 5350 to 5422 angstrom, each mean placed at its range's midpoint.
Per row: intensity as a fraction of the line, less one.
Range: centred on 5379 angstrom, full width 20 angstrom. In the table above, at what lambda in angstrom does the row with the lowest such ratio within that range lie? 5370.61 angstrom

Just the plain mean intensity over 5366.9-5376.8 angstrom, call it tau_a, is 275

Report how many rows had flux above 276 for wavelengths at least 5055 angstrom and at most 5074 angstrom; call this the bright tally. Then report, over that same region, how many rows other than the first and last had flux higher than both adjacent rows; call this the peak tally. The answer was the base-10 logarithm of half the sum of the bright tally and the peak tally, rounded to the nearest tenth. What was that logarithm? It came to 0.7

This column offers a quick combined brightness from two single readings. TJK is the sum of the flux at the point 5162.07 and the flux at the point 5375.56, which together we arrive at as 571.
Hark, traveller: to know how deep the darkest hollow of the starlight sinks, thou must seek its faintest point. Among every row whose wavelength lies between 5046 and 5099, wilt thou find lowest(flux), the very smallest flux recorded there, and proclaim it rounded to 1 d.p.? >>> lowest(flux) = 262.8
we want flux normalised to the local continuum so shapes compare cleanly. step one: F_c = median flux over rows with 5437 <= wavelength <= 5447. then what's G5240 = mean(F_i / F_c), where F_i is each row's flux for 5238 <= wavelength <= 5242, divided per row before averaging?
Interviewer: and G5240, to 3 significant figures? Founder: 1.04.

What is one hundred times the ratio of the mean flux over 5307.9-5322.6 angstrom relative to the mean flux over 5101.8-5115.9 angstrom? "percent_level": 107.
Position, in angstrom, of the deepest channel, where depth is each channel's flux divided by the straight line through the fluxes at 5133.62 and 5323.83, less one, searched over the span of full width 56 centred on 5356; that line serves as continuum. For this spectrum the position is 5370.61 angstrom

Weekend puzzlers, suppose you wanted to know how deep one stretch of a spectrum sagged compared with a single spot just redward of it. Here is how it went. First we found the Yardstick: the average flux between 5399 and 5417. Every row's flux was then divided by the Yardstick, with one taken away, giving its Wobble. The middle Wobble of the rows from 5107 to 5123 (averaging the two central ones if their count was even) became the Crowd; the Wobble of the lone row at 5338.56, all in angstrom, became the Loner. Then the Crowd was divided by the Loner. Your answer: 1.4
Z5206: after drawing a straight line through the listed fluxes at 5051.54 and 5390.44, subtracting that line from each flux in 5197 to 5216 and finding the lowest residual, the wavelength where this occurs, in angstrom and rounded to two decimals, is 5212.24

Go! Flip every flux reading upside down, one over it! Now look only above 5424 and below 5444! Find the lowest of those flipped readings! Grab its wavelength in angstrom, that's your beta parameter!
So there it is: 5437.81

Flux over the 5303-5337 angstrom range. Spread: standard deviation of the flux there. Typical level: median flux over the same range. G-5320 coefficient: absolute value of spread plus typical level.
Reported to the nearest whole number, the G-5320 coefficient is 298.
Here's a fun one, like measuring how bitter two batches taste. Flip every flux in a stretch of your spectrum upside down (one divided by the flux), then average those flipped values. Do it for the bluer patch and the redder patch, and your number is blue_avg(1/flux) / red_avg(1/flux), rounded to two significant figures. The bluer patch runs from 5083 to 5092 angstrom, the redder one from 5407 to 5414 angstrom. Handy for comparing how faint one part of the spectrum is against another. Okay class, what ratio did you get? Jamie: 0.97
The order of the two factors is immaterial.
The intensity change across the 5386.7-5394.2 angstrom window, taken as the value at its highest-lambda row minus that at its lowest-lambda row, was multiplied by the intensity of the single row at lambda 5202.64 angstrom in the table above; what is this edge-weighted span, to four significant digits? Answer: -3171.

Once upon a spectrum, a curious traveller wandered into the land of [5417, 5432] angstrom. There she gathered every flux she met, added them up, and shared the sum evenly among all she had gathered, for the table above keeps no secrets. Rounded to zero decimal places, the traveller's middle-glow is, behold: 268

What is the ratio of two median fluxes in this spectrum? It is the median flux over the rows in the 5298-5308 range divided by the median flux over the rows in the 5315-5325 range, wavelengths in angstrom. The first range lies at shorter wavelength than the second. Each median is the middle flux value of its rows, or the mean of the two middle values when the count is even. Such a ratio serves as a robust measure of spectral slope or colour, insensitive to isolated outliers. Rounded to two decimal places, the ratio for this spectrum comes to 1.00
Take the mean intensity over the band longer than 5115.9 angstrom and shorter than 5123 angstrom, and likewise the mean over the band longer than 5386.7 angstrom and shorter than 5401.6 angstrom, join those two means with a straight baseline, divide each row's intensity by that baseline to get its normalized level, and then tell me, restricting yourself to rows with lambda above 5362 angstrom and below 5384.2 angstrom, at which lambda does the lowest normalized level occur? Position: 5370.61 angstrom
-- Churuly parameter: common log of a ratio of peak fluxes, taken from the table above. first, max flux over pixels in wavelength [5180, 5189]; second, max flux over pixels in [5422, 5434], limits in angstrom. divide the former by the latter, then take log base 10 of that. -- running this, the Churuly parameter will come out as -0.038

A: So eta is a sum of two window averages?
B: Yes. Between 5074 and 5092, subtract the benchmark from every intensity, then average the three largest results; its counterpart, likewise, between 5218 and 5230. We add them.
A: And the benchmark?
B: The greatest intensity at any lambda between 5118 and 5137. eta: -2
